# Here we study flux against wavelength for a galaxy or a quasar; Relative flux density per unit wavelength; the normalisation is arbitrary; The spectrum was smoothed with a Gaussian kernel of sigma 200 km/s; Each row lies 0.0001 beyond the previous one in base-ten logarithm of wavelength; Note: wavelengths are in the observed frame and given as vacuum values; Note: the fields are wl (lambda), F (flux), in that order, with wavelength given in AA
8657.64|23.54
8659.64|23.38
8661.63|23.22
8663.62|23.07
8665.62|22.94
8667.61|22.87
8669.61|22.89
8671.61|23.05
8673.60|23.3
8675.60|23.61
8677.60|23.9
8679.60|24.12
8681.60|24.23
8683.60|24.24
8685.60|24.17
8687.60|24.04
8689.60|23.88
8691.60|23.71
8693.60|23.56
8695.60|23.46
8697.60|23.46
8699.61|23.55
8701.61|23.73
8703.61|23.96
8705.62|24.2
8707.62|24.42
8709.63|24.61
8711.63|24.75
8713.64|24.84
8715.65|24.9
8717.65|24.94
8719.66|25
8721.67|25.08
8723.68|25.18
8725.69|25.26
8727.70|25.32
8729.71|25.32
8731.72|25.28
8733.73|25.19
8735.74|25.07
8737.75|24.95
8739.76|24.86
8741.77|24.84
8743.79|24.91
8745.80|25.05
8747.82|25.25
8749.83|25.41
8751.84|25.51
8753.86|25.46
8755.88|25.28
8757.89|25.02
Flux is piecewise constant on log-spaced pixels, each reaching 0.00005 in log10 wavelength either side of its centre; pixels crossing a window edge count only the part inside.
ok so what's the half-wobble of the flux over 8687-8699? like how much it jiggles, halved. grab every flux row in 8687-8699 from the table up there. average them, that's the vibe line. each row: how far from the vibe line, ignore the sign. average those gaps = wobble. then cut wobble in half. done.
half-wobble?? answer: 0.10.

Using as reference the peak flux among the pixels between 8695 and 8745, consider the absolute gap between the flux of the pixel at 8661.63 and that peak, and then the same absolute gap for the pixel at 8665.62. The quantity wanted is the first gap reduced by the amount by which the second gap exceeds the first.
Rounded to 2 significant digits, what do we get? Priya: 1.8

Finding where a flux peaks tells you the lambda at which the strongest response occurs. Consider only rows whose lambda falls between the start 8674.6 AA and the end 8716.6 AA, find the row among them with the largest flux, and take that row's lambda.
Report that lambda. 8715.65 AA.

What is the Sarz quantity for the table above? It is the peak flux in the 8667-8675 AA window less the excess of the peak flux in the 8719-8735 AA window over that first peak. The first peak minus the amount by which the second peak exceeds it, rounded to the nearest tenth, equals 21.3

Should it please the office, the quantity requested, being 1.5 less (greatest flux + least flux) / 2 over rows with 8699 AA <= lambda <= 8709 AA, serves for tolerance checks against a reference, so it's -22.5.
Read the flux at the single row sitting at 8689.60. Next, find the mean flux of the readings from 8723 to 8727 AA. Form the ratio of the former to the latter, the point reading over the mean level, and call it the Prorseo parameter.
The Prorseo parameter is 0.95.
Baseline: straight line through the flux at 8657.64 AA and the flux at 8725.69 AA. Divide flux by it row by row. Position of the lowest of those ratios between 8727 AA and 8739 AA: 8737.75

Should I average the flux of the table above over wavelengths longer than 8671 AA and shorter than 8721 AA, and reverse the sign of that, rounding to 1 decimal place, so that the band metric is -24.1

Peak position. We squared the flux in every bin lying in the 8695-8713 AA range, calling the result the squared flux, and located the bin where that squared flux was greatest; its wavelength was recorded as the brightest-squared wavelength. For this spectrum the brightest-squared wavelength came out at 8711.63 AA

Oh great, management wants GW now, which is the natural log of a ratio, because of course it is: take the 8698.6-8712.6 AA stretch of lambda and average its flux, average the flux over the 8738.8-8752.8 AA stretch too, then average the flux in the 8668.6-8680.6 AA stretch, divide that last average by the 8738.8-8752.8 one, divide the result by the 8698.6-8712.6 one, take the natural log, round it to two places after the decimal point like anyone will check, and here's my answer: -3.25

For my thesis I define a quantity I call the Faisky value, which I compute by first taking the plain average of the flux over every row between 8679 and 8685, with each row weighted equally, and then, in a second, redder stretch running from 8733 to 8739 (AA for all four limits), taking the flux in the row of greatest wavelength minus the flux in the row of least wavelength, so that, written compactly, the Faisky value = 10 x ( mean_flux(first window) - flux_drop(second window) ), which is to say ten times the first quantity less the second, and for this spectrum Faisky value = 244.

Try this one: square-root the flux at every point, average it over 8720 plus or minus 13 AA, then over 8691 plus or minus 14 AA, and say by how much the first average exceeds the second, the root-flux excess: 0.115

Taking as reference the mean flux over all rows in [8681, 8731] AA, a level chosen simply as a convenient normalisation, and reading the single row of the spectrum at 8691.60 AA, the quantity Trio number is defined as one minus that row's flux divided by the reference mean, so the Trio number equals 0.03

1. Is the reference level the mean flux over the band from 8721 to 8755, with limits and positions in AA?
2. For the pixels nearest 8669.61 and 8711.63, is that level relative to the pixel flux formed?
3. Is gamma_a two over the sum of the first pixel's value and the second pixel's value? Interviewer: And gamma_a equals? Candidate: 0.94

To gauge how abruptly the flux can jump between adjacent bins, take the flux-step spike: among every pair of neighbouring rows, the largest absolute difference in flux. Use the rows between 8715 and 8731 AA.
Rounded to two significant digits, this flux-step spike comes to 0.10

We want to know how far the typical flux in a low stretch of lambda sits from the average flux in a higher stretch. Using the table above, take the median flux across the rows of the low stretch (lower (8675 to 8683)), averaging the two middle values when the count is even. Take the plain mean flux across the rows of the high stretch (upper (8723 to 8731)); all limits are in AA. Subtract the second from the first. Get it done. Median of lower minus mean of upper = -1.26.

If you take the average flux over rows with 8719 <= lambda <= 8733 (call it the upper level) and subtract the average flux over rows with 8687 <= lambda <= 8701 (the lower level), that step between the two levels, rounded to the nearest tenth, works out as 1.5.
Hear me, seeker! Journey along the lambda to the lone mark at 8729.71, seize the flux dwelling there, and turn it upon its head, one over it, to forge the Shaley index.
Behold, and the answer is 0.0395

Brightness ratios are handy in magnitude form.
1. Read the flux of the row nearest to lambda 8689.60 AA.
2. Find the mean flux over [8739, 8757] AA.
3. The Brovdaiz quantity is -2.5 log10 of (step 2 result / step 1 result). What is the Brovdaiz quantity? -0.057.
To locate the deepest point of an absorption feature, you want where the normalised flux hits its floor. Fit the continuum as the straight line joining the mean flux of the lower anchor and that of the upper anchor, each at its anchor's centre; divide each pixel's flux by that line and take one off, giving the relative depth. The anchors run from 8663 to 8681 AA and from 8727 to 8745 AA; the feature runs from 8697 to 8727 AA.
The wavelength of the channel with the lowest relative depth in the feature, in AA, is 8697.60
